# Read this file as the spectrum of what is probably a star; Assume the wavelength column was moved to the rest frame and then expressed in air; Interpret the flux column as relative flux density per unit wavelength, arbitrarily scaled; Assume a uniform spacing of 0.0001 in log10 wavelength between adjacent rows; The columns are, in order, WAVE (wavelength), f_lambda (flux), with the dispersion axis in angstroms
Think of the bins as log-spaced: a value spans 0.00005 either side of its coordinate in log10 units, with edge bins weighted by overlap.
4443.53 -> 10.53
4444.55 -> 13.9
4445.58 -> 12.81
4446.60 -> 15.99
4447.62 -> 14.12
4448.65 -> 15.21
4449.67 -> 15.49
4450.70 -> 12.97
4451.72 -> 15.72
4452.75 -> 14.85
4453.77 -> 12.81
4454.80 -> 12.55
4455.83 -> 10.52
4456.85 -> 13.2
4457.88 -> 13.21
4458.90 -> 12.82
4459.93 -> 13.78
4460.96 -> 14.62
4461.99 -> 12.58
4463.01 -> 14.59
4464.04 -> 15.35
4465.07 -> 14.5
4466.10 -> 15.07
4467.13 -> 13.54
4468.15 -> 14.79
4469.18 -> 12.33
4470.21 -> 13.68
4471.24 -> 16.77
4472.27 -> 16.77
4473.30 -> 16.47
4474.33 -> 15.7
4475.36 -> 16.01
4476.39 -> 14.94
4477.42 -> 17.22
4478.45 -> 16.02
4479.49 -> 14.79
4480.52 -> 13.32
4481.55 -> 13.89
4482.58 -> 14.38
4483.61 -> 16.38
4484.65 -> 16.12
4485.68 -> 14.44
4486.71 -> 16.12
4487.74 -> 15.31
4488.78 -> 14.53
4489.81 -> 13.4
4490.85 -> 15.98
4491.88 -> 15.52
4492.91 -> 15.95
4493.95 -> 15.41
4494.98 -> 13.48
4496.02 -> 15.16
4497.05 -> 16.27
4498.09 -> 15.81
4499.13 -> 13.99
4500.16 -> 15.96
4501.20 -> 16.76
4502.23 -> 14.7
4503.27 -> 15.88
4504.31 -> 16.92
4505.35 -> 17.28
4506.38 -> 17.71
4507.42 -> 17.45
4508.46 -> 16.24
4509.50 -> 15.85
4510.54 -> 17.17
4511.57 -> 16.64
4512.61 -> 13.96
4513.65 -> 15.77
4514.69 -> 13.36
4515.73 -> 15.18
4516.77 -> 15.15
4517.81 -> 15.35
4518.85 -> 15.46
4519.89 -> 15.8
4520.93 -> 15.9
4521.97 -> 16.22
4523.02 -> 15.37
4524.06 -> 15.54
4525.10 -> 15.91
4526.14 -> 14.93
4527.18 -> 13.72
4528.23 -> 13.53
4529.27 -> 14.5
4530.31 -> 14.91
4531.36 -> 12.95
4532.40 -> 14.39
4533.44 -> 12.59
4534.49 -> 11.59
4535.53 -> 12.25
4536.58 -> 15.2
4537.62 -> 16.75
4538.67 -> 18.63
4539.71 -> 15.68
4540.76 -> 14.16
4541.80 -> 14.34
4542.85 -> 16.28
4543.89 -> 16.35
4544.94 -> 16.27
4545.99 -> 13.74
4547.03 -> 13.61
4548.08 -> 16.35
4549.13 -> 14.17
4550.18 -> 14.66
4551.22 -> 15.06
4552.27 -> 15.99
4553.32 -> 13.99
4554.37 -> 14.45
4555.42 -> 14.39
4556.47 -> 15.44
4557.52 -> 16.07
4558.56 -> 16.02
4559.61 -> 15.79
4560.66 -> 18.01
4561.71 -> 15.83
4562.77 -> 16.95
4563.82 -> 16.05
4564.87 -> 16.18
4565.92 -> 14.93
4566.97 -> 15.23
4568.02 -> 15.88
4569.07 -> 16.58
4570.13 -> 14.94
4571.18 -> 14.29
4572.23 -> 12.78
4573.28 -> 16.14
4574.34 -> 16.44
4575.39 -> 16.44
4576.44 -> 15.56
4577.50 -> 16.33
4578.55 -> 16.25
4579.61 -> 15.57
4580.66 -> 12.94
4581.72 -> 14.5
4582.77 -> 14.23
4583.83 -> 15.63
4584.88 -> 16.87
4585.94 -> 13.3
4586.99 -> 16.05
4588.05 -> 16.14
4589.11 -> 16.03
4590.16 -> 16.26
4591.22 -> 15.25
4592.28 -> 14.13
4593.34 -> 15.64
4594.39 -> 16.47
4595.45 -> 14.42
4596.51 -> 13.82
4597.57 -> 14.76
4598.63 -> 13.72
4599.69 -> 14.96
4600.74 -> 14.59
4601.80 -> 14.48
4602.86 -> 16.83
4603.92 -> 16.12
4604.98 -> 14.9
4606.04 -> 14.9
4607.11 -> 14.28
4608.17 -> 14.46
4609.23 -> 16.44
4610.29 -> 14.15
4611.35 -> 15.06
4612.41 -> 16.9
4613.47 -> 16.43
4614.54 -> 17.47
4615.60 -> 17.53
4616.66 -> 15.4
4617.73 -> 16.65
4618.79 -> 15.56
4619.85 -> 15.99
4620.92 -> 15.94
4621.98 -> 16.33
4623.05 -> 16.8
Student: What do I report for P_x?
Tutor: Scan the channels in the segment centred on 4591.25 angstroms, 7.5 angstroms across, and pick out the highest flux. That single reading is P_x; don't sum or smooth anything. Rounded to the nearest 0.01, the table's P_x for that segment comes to 16.47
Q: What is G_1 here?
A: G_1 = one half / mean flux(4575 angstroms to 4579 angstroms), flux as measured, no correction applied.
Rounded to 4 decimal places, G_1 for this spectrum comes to 0.0310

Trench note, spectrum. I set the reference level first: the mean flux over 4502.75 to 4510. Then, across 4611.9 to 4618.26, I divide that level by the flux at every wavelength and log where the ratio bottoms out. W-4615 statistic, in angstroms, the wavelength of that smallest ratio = 4615.60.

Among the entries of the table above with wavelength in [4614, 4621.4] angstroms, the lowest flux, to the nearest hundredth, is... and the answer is 15.40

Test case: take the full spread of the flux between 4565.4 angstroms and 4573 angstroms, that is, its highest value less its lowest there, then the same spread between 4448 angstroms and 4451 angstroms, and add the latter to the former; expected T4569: 6.3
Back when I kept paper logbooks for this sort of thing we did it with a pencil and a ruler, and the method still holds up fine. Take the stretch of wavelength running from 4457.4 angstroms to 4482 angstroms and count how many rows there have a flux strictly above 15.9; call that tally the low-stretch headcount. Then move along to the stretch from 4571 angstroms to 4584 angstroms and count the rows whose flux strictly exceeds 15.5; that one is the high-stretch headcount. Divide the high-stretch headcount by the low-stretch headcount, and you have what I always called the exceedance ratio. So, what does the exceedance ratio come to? 1.3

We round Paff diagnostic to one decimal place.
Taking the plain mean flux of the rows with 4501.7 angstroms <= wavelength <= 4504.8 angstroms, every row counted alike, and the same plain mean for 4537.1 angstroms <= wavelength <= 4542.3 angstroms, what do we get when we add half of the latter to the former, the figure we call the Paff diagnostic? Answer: 23.8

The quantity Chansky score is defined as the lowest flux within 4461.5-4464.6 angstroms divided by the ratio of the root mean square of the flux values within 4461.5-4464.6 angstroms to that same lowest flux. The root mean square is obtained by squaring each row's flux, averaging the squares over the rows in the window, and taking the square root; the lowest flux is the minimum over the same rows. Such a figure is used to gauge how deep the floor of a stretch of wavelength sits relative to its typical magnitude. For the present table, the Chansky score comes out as 11.1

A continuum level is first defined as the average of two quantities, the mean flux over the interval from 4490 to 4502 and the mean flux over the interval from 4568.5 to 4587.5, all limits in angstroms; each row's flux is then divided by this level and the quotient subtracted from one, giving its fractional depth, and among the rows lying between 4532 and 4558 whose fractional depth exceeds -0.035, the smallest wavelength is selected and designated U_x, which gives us 4532.40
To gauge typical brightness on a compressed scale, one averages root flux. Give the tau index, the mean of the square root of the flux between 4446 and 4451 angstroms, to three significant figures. 3.84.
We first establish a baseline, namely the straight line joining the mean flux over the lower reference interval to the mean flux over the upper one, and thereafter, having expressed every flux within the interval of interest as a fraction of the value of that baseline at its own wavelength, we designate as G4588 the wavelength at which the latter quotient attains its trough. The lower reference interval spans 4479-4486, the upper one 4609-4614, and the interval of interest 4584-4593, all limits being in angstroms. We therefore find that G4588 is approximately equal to 4585.94 angstroms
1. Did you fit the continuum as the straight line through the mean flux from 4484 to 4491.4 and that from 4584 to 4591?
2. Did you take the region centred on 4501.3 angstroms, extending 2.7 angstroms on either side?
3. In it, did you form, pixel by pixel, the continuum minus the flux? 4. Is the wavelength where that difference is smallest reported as 4501.20 angstroms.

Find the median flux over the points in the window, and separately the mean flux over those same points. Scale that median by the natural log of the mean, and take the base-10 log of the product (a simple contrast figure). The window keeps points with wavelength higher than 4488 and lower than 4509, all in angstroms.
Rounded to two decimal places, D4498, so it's 1.64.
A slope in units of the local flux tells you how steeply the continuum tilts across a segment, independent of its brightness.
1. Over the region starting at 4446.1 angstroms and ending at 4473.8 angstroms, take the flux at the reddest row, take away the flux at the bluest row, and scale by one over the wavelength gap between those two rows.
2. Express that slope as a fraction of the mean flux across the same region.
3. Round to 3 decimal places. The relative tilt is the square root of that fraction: 0.036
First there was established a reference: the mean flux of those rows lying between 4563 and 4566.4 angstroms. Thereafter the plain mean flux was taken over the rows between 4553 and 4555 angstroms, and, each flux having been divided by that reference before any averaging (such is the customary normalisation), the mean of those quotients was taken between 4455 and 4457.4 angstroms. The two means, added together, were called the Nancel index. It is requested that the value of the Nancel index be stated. 15.0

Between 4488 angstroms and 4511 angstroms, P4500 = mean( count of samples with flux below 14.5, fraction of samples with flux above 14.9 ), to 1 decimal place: 1.9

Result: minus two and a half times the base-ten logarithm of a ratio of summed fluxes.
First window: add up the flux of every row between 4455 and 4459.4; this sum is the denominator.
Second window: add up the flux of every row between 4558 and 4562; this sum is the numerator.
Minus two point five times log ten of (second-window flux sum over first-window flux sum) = -0.30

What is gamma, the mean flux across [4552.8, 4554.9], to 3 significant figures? 14.2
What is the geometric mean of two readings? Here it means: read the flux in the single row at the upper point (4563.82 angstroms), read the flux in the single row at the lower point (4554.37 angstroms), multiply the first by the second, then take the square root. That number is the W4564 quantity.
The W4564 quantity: 15.2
